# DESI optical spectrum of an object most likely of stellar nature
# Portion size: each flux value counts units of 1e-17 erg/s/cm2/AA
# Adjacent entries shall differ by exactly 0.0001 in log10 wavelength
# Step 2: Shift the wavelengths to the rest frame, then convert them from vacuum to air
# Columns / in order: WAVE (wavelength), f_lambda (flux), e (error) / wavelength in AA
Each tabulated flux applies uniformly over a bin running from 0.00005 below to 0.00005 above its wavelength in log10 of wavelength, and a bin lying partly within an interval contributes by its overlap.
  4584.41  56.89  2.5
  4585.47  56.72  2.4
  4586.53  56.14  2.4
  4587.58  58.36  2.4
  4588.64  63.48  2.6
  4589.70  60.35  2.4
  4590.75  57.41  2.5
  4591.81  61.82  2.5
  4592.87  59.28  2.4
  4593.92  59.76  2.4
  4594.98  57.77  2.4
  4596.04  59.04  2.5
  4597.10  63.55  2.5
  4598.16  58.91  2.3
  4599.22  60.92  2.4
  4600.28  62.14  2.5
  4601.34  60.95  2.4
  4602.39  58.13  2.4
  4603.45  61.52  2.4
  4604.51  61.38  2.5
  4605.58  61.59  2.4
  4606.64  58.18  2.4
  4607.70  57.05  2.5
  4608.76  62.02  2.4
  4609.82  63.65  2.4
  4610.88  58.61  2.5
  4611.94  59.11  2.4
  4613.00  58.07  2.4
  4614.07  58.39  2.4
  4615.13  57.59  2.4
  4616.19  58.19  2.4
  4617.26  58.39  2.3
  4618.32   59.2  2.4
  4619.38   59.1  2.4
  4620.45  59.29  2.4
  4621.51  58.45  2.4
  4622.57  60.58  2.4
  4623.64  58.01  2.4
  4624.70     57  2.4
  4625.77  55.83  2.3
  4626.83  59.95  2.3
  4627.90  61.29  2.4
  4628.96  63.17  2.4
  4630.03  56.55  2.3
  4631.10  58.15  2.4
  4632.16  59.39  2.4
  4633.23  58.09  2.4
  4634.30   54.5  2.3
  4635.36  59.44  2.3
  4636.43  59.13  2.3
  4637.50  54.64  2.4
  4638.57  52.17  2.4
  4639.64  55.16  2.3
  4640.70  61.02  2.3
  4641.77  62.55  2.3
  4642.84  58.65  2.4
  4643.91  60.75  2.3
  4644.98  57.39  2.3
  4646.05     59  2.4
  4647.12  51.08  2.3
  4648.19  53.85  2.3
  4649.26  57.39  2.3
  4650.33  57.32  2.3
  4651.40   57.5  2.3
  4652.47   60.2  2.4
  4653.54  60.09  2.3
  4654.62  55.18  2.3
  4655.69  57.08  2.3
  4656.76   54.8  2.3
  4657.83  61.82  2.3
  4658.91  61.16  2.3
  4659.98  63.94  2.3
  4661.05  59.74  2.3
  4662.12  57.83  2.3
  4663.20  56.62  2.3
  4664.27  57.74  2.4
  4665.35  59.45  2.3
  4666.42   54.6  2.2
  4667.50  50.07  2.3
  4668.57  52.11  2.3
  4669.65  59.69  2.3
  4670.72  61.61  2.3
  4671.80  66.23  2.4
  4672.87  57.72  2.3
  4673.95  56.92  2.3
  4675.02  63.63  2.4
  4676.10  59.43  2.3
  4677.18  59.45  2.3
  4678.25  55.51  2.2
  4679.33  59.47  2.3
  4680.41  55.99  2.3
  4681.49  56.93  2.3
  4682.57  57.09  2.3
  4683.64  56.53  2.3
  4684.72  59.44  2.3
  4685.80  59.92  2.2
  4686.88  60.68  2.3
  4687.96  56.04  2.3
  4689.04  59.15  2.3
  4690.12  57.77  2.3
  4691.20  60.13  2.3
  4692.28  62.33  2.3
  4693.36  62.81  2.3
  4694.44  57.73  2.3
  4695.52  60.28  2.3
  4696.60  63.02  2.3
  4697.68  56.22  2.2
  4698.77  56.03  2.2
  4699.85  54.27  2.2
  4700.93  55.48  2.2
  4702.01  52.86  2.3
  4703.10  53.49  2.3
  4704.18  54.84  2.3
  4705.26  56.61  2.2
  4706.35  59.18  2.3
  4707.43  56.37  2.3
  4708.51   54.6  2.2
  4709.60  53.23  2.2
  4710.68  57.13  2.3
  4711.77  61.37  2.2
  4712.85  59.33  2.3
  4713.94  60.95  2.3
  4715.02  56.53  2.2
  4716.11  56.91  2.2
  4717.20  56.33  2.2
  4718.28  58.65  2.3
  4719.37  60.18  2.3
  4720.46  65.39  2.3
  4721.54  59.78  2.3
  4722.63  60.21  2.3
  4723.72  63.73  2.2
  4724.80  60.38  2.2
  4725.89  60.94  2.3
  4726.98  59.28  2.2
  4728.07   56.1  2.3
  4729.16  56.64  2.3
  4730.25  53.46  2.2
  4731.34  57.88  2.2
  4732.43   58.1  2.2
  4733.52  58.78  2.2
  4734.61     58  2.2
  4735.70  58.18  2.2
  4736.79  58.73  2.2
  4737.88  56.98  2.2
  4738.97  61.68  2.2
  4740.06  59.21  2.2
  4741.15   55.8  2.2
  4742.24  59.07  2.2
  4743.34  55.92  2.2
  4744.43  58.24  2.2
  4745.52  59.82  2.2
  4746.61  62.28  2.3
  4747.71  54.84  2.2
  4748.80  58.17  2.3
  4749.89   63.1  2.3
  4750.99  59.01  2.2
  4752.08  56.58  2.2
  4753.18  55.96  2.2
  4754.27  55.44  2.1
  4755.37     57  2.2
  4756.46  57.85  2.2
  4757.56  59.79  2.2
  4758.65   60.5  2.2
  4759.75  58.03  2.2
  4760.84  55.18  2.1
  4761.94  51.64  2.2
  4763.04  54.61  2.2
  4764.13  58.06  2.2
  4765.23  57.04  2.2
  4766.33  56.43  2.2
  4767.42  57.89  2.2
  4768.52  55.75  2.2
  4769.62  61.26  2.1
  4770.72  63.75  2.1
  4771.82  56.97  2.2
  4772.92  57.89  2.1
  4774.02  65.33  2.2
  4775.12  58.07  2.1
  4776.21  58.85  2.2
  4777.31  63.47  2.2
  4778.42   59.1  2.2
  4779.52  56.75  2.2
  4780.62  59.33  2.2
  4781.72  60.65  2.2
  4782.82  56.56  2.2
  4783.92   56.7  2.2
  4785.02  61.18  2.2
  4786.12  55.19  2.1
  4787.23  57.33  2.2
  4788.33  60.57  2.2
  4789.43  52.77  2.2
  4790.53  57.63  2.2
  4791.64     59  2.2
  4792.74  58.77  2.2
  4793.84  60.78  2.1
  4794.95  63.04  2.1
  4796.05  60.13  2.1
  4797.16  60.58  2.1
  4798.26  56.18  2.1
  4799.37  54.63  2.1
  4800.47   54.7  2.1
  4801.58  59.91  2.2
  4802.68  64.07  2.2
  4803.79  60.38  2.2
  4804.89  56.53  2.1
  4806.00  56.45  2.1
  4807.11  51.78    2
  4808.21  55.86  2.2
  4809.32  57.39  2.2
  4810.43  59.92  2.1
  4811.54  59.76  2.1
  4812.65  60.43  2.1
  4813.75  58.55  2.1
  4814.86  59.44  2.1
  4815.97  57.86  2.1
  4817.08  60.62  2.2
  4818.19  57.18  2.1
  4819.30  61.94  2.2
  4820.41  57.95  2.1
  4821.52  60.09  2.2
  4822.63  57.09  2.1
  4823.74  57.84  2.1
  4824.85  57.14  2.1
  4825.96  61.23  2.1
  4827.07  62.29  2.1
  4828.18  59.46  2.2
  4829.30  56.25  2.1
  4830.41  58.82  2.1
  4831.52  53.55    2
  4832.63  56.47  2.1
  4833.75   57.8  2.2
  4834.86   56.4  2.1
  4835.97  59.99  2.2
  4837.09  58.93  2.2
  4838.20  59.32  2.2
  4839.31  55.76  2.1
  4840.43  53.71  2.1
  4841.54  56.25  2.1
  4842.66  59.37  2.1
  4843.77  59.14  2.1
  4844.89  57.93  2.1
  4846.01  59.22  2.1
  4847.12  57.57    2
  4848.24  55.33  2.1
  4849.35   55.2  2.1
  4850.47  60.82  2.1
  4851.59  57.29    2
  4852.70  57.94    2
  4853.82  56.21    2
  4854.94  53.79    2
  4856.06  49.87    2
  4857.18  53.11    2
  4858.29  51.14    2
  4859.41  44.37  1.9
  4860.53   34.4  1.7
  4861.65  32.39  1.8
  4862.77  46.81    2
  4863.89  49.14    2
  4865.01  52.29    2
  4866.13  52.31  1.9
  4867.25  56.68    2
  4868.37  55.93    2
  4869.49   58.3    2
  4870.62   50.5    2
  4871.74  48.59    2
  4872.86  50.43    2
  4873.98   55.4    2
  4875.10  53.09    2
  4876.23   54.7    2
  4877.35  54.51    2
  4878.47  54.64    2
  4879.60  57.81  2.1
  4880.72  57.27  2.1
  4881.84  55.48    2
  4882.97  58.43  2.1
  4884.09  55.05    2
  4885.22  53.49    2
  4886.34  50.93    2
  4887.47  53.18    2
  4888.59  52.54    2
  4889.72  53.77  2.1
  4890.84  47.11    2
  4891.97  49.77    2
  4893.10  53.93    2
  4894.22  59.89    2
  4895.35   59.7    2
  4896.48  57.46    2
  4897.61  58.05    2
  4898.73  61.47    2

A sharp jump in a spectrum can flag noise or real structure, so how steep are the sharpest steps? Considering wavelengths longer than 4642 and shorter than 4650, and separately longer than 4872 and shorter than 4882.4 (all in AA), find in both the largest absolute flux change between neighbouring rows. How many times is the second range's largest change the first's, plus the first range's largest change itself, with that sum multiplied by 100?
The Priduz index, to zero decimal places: 855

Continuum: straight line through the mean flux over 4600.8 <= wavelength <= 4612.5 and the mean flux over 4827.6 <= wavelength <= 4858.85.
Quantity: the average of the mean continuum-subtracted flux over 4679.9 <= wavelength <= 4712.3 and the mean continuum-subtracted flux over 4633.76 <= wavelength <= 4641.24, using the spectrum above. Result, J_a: -2.2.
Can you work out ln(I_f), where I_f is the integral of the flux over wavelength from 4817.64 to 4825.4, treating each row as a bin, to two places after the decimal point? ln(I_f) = 6.12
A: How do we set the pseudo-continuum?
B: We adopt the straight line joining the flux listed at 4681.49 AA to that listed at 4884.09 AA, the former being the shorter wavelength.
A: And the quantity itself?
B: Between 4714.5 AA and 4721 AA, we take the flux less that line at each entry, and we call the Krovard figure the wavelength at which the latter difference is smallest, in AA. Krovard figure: 4717.20 AA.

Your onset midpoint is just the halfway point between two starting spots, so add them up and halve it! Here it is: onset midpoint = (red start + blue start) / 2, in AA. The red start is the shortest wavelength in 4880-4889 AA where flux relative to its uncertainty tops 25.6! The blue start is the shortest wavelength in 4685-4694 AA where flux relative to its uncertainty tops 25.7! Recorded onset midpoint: 4783.3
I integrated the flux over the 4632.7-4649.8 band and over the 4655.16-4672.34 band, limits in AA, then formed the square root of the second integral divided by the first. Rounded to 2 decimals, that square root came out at 1.01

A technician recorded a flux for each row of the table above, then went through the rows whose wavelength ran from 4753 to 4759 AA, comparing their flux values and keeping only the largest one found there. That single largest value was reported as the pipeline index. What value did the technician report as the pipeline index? 60.5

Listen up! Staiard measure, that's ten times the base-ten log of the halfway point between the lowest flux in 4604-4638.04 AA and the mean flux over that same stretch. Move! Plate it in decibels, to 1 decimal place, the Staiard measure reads 17.5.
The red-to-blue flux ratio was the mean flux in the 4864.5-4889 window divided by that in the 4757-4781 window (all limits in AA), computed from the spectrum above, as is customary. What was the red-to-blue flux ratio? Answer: 0.93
